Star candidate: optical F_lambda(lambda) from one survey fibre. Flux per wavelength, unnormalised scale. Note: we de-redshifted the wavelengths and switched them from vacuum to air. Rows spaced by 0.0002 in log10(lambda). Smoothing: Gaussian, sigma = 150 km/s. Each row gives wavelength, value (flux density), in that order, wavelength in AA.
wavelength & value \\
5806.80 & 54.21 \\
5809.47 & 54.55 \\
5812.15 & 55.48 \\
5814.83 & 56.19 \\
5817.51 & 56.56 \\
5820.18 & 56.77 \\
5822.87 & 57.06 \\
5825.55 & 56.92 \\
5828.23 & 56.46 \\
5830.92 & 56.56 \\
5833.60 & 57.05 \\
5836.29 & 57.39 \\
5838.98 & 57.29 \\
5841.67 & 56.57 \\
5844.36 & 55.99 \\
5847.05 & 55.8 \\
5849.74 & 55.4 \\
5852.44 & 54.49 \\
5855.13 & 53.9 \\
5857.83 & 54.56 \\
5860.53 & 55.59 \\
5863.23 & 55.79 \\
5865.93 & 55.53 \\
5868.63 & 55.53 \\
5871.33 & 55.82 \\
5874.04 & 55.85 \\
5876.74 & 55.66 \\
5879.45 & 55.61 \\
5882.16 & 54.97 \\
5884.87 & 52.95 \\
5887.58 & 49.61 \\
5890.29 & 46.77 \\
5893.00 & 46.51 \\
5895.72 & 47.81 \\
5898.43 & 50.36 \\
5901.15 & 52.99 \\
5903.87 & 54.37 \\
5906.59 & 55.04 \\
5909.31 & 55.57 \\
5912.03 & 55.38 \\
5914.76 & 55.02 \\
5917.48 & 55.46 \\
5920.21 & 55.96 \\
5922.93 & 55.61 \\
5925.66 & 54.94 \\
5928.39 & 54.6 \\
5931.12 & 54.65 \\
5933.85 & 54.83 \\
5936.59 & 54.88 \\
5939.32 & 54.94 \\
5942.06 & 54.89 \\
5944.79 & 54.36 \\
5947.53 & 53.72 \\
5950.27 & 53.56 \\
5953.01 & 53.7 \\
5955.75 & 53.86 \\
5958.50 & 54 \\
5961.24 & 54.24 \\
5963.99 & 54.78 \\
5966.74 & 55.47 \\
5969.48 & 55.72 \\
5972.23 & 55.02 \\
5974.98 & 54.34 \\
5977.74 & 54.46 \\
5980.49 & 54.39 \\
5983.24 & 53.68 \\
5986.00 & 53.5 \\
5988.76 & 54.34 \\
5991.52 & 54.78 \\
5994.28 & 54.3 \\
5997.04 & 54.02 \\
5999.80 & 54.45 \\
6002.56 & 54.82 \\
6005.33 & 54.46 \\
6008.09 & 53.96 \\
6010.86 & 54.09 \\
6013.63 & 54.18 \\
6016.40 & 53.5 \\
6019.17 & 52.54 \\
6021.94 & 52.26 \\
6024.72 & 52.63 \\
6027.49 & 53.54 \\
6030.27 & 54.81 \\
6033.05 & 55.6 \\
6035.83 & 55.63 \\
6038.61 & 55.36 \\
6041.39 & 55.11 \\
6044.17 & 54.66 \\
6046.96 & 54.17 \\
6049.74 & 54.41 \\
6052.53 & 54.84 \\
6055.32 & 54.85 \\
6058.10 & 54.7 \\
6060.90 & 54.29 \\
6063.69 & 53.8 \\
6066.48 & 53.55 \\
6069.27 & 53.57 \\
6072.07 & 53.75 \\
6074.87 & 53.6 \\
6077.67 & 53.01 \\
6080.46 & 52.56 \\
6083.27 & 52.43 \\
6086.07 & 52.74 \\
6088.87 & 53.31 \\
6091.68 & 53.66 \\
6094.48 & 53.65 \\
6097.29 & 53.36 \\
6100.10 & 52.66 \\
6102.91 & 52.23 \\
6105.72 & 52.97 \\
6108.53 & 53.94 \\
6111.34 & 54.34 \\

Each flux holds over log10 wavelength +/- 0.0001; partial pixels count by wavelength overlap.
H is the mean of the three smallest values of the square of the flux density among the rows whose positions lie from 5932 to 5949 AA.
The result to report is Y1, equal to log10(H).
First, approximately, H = 2949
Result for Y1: 3.47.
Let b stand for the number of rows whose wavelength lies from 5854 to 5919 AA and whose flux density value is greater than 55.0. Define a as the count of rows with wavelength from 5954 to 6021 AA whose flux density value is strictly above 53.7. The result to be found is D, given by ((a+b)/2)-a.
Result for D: -3.5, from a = 20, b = 13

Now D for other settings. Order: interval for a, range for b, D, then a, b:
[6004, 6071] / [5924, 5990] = -7.0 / 17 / 3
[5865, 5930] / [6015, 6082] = -6.5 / 17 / 4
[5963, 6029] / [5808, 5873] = 1.5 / 17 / 20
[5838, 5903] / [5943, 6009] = -7.0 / 17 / 3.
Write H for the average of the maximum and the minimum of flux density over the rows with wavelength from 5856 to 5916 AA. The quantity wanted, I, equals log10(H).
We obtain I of 1.71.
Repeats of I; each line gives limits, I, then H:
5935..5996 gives 1.74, 54.6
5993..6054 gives 1.73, 53.9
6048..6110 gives 1.73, 53.5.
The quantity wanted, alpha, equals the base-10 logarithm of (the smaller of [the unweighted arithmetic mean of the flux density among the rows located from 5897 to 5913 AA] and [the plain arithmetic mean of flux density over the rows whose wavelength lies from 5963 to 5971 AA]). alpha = 1.73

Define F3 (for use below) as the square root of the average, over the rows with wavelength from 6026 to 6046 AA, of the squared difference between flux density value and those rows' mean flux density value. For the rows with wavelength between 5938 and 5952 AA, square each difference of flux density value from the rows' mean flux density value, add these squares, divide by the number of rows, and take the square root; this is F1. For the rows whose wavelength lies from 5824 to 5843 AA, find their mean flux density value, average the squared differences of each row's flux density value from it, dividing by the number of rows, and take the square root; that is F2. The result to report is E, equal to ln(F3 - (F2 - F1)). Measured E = -0.10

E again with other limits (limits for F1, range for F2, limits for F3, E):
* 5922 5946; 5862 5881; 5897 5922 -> 0.62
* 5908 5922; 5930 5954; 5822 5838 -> -2.60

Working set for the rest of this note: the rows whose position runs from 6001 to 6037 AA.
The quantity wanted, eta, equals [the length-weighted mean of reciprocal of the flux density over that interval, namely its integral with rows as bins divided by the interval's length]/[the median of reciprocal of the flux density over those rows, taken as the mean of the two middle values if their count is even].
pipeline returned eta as 1.00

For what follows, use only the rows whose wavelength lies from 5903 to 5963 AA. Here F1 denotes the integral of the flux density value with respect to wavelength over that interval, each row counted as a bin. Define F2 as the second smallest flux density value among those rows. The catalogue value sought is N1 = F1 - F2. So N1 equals 3229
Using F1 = 3283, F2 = 53.7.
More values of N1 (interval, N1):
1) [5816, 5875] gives 3252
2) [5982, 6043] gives 3251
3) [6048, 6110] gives 3268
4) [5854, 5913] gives 3106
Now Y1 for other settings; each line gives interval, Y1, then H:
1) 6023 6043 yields 3.46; 2880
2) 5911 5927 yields 3.48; 3038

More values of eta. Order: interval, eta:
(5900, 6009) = 1.00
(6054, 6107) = 1.00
